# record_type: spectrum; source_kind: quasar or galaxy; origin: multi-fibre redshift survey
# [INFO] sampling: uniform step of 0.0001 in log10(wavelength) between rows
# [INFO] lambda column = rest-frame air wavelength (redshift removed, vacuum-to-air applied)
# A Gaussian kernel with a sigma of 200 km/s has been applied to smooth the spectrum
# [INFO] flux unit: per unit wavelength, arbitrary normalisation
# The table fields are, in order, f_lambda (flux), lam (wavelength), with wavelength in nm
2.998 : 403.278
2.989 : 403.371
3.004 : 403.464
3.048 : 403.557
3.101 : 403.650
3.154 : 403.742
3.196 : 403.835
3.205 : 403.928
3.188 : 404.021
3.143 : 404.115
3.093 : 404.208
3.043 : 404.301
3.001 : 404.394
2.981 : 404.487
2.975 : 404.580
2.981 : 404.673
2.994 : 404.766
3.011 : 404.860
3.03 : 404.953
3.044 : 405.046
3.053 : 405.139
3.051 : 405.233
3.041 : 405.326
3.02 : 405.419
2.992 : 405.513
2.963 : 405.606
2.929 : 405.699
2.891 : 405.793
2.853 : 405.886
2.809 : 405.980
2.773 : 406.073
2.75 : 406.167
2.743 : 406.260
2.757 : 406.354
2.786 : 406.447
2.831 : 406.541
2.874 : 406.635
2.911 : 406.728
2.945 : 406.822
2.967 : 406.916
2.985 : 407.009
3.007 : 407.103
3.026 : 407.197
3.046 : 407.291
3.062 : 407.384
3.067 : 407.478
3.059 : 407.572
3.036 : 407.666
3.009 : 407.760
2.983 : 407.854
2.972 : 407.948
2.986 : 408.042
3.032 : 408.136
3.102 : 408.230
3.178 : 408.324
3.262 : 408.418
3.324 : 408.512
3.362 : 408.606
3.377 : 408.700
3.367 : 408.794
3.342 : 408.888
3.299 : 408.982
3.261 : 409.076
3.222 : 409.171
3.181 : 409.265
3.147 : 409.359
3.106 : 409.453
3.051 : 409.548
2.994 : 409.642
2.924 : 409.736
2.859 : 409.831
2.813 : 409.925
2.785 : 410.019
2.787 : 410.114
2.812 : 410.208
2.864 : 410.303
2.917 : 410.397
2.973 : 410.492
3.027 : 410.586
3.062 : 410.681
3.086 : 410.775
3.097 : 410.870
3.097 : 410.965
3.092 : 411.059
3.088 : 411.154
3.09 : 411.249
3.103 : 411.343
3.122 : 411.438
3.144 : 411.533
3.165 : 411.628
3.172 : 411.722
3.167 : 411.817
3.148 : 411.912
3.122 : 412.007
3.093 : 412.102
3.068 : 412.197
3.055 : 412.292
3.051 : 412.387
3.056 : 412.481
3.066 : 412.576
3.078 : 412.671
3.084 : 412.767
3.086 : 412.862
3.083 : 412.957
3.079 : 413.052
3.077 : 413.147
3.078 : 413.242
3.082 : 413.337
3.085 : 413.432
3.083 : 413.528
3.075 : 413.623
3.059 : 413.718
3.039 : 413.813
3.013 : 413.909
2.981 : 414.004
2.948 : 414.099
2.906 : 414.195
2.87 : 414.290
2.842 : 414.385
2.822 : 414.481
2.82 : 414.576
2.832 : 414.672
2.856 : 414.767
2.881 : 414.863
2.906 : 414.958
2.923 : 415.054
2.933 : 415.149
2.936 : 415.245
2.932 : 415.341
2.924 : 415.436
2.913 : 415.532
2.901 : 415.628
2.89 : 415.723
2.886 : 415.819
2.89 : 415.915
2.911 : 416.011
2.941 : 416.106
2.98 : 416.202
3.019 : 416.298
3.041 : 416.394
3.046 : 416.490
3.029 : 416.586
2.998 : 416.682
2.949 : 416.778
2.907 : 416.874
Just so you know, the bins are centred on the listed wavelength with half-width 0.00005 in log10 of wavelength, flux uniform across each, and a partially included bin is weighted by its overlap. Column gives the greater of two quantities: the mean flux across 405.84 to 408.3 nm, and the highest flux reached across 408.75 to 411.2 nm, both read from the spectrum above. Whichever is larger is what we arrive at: 3.37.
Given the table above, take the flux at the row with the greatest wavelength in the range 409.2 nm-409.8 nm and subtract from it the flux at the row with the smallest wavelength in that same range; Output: -0.26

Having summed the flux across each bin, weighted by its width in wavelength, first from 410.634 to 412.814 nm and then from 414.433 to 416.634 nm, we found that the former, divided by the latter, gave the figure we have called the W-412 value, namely 1.05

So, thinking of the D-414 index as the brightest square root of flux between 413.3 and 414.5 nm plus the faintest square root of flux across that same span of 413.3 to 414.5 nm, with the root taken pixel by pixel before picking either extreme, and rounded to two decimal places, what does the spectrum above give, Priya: 3.44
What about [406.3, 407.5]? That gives 3.41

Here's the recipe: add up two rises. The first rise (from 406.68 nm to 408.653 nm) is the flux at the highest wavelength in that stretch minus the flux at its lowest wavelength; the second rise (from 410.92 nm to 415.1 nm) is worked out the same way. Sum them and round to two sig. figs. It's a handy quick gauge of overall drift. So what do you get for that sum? 0.28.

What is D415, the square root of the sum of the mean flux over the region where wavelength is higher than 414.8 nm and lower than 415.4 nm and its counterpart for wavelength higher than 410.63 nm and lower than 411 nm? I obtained 2.45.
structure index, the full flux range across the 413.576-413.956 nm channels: 0.062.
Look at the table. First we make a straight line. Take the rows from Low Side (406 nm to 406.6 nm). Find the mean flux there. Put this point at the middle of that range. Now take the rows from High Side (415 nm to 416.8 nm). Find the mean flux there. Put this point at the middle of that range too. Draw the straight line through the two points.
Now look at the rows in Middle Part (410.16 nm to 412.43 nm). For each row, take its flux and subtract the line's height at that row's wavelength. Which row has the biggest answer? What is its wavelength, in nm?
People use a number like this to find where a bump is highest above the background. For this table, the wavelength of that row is 411.722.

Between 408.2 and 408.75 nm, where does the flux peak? 408.700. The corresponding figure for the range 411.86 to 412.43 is 411.912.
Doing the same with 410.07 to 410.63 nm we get 410.586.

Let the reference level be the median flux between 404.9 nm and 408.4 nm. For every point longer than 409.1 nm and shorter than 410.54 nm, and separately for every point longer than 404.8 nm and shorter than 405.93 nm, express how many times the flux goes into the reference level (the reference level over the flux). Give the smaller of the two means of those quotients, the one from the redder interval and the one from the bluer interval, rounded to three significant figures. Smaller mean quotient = 0.999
